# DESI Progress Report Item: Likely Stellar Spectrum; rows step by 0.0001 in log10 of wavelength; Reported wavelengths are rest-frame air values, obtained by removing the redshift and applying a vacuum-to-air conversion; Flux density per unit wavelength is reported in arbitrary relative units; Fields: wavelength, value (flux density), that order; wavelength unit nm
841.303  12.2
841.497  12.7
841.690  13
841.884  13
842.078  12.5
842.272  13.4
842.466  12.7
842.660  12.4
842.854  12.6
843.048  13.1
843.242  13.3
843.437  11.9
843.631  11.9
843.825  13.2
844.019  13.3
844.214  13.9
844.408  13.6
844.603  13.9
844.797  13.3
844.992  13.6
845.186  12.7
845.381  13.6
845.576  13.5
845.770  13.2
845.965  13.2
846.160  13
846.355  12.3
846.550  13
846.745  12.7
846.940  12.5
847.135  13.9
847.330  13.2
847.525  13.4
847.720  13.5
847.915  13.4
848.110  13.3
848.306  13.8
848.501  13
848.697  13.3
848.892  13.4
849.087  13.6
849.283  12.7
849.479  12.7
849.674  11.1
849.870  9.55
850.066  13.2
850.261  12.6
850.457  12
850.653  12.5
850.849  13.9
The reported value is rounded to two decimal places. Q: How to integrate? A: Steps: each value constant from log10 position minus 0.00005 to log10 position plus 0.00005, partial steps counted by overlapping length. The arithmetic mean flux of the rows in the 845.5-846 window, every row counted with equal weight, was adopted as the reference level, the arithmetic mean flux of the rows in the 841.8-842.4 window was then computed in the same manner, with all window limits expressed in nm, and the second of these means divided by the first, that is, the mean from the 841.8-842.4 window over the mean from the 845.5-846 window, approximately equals 0.97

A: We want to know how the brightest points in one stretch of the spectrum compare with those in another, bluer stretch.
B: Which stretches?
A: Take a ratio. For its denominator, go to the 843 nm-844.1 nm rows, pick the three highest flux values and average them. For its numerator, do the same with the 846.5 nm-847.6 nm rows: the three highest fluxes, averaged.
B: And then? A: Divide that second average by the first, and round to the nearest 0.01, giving 1.02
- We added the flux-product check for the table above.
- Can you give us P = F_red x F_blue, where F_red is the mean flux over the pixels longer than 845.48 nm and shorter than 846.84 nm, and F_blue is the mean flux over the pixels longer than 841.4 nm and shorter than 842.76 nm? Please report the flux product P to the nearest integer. 166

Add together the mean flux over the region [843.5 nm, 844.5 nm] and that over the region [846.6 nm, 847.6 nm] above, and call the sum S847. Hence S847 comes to 26.3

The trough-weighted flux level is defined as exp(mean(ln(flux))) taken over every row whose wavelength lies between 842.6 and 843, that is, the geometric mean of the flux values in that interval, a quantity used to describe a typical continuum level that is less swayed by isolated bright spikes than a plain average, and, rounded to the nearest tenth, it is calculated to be 12.5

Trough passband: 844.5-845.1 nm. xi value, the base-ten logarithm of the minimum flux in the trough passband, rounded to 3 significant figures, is 1.12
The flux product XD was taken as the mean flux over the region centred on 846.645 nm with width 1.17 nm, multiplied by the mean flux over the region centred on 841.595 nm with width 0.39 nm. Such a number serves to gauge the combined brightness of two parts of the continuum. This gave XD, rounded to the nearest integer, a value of 166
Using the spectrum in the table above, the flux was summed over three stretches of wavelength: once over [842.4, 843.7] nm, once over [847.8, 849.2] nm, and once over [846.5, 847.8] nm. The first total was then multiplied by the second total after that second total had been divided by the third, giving 89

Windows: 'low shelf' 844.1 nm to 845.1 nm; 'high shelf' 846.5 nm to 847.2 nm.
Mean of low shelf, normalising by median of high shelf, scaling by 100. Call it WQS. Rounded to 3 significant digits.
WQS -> 106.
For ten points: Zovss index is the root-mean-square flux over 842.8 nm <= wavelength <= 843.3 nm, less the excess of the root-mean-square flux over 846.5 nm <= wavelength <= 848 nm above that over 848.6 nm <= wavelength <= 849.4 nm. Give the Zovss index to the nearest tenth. 13.1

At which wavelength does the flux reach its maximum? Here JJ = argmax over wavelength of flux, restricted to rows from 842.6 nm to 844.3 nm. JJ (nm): 844.214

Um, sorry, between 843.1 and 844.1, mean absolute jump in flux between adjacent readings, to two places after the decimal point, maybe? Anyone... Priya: 0.70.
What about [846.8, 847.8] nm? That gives 0.60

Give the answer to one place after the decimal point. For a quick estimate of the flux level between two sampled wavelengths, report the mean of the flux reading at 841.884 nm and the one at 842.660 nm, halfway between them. 12.7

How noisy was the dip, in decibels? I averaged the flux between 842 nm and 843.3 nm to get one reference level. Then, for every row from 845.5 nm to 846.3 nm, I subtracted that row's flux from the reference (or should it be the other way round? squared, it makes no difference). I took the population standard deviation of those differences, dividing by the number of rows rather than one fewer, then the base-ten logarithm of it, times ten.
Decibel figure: -7.5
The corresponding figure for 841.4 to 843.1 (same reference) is -5.2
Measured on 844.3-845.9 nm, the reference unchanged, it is -4.7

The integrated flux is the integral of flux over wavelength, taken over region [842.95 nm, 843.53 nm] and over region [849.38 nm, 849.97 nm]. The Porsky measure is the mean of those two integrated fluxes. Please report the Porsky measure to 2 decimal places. 6.98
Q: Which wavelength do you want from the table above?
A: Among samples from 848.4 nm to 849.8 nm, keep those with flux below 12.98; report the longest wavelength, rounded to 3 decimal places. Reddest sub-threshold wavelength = 849.674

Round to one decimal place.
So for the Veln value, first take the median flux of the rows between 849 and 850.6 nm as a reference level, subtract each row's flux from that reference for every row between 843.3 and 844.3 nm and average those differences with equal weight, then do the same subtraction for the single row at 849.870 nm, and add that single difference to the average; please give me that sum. 2.9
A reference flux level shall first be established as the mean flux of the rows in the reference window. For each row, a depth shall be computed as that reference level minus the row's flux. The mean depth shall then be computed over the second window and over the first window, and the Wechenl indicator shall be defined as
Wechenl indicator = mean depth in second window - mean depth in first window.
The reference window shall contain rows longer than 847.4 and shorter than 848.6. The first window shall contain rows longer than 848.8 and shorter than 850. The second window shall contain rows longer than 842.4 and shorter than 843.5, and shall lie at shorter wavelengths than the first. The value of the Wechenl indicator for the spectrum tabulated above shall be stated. -0.5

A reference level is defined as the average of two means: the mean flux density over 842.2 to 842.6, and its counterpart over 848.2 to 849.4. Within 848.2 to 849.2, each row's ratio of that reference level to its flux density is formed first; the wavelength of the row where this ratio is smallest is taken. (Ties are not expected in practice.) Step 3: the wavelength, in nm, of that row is 848.306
